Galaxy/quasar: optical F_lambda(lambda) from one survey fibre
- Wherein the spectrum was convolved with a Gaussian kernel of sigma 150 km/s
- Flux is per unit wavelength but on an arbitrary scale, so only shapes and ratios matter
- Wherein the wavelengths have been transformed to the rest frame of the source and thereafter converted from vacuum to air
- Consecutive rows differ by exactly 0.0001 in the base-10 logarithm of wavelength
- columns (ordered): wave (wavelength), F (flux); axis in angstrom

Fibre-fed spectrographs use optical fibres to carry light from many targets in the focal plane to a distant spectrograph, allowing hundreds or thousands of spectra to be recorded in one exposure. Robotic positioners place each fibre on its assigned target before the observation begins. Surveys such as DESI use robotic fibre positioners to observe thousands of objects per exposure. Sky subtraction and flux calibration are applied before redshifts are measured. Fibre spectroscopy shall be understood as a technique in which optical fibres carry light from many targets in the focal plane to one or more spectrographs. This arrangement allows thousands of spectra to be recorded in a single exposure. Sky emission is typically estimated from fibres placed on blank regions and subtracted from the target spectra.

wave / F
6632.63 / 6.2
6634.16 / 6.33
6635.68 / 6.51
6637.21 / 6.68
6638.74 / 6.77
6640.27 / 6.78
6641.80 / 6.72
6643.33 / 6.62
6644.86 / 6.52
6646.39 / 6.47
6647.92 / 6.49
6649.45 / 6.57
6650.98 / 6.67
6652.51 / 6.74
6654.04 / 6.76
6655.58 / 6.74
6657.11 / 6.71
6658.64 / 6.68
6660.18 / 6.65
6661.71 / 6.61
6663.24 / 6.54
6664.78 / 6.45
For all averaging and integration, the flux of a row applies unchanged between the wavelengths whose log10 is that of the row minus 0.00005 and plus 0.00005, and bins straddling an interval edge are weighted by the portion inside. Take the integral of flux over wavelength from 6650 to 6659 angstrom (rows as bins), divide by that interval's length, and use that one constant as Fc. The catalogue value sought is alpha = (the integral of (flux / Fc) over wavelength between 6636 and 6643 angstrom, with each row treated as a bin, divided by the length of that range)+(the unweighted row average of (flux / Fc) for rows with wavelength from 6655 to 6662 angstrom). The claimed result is 1.993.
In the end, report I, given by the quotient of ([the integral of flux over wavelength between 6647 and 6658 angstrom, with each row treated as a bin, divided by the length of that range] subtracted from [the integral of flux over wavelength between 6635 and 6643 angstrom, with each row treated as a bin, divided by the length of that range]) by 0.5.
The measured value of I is 0.03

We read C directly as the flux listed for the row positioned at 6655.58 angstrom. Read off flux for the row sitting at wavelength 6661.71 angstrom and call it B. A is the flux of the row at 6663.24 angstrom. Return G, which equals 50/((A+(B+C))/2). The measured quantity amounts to 5.03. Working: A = 6.54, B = 6.61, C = 6.74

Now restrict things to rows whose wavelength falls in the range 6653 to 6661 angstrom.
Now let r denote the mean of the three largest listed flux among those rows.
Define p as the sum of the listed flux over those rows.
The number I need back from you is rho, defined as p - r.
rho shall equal 26.80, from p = 33.54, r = 6.74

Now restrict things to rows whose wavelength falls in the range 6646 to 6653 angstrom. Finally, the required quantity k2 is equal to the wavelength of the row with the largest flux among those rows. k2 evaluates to 6652.51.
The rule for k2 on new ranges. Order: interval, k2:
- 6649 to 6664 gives 6654.04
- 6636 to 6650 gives 6640.27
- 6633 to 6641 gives 6640.27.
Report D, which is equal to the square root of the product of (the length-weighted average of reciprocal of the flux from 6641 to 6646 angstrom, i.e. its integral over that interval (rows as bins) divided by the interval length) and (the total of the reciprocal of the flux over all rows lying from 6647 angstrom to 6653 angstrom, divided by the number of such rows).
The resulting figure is 0.151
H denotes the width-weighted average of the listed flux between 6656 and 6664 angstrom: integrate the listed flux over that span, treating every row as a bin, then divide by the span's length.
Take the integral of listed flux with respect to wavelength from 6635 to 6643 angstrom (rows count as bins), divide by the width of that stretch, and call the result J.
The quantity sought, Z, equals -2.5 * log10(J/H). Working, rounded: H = 6.65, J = 6.69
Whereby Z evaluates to -0.01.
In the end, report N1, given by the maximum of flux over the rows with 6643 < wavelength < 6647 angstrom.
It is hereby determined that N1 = 6.62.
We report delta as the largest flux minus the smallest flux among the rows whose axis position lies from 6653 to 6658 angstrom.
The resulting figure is 0.05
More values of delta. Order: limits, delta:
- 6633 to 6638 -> 0.35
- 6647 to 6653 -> 0.25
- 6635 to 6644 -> 0.27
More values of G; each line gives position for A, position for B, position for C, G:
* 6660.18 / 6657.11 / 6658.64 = 4.99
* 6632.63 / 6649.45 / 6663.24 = 5.18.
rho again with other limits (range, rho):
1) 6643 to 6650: 26.10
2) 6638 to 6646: 26.65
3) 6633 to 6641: 26.33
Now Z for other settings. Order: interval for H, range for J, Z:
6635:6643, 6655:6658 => -0.01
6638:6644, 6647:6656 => 0.01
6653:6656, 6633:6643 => 0.02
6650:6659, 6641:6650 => 0.02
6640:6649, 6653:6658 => -0.02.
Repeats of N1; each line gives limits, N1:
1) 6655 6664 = 6.74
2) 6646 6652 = 6.67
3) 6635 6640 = 6.77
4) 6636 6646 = 6.78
